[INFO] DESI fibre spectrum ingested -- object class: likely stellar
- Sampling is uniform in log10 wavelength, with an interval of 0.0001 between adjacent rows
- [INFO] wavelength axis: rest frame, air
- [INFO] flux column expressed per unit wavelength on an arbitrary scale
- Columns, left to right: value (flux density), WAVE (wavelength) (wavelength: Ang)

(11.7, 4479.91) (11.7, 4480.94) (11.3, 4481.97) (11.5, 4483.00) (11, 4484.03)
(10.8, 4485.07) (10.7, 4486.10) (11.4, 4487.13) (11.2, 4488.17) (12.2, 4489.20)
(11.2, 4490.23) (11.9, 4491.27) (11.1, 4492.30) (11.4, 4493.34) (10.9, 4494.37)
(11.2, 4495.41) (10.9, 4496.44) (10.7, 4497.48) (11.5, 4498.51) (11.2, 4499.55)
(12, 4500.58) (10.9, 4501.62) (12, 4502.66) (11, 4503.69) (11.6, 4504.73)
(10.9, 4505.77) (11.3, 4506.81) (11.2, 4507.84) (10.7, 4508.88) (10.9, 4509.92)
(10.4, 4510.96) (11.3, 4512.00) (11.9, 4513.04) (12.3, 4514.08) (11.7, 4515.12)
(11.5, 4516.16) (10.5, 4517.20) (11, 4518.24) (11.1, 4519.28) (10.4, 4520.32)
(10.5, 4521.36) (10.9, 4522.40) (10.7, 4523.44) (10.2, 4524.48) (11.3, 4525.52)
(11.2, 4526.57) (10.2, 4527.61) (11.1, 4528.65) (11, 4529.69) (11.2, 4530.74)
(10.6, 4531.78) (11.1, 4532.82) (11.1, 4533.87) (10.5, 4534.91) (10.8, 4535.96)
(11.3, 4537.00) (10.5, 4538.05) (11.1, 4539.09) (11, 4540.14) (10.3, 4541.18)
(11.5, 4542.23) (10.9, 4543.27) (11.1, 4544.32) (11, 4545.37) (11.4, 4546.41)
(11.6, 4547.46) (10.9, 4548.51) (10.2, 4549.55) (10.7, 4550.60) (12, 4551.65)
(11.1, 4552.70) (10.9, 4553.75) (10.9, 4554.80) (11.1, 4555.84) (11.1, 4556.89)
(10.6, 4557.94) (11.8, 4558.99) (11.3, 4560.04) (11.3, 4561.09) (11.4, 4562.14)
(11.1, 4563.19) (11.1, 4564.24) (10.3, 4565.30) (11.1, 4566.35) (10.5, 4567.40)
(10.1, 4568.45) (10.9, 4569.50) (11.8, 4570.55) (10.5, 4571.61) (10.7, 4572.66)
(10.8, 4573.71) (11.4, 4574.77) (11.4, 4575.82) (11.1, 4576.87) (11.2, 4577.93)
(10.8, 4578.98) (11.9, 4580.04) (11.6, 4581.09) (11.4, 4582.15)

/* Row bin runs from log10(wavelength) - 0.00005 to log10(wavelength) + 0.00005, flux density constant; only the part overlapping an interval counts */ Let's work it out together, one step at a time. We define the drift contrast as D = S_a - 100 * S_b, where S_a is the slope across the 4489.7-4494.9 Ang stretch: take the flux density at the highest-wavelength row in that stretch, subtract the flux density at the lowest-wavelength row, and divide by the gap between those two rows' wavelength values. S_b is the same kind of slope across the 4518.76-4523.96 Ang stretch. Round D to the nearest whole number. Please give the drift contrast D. 10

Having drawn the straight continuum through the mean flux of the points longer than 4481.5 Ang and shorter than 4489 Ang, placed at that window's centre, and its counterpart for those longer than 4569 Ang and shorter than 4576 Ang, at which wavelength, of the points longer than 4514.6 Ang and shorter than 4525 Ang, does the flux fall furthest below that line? 4524.48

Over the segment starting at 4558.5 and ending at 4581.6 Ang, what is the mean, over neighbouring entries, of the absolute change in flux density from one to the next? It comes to 0.457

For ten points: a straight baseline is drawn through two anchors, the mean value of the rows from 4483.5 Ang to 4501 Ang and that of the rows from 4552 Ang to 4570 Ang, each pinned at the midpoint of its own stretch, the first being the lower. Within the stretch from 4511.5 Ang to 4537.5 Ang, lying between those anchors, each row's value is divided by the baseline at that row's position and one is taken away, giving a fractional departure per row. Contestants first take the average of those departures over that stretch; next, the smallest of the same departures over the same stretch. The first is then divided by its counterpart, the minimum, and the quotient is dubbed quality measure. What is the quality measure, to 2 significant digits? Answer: 0.12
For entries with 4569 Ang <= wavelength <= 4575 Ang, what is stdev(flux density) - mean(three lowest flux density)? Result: -10.2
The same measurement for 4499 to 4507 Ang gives -10.5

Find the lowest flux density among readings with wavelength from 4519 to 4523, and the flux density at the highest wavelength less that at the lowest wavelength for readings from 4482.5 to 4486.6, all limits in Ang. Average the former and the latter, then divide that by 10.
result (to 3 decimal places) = 0.480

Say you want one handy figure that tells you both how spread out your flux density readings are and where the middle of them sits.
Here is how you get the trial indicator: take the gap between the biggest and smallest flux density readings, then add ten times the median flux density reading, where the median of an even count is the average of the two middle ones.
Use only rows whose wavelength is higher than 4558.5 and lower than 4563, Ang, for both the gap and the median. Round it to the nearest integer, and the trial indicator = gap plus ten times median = 114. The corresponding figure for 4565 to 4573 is 108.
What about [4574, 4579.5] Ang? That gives 113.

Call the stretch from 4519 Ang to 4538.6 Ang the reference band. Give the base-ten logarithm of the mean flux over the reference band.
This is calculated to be 1.03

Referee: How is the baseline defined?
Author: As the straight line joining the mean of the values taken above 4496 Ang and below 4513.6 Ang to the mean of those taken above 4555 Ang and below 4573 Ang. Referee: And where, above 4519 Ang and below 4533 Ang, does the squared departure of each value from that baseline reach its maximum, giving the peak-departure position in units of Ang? 4524.48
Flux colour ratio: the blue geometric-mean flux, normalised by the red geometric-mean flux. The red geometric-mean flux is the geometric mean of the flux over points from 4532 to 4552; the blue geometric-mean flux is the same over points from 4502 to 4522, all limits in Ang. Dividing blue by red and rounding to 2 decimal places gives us 1.01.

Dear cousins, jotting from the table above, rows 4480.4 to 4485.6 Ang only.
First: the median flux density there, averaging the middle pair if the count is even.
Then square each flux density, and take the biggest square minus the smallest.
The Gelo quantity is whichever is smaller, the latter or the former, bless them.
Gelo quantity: 11.3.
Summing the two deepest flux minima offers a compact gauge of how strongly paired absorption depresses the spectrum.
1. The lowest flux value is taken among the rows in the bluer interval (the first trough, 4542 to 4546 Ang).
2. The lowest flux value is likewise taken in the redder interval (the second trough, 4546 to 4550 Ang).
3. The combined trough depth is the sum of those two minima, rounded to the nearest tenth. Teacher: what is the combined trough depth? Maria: 21.1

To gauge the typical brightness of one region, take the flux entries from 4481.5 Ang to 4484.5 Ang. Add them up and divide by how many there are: 11.3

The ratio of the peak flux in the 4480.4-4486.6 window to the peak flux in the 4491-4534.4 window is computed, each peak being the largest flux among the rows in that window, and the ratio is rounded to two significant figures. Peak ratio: 0.95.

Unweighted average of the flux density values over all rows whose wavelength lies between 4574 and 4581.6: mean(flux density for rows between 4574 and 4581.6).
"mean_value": 11.3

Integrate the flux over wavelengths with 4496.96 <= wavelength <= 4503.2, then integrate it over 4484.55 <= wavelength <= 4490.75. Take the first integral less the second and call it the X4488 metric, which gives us 1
